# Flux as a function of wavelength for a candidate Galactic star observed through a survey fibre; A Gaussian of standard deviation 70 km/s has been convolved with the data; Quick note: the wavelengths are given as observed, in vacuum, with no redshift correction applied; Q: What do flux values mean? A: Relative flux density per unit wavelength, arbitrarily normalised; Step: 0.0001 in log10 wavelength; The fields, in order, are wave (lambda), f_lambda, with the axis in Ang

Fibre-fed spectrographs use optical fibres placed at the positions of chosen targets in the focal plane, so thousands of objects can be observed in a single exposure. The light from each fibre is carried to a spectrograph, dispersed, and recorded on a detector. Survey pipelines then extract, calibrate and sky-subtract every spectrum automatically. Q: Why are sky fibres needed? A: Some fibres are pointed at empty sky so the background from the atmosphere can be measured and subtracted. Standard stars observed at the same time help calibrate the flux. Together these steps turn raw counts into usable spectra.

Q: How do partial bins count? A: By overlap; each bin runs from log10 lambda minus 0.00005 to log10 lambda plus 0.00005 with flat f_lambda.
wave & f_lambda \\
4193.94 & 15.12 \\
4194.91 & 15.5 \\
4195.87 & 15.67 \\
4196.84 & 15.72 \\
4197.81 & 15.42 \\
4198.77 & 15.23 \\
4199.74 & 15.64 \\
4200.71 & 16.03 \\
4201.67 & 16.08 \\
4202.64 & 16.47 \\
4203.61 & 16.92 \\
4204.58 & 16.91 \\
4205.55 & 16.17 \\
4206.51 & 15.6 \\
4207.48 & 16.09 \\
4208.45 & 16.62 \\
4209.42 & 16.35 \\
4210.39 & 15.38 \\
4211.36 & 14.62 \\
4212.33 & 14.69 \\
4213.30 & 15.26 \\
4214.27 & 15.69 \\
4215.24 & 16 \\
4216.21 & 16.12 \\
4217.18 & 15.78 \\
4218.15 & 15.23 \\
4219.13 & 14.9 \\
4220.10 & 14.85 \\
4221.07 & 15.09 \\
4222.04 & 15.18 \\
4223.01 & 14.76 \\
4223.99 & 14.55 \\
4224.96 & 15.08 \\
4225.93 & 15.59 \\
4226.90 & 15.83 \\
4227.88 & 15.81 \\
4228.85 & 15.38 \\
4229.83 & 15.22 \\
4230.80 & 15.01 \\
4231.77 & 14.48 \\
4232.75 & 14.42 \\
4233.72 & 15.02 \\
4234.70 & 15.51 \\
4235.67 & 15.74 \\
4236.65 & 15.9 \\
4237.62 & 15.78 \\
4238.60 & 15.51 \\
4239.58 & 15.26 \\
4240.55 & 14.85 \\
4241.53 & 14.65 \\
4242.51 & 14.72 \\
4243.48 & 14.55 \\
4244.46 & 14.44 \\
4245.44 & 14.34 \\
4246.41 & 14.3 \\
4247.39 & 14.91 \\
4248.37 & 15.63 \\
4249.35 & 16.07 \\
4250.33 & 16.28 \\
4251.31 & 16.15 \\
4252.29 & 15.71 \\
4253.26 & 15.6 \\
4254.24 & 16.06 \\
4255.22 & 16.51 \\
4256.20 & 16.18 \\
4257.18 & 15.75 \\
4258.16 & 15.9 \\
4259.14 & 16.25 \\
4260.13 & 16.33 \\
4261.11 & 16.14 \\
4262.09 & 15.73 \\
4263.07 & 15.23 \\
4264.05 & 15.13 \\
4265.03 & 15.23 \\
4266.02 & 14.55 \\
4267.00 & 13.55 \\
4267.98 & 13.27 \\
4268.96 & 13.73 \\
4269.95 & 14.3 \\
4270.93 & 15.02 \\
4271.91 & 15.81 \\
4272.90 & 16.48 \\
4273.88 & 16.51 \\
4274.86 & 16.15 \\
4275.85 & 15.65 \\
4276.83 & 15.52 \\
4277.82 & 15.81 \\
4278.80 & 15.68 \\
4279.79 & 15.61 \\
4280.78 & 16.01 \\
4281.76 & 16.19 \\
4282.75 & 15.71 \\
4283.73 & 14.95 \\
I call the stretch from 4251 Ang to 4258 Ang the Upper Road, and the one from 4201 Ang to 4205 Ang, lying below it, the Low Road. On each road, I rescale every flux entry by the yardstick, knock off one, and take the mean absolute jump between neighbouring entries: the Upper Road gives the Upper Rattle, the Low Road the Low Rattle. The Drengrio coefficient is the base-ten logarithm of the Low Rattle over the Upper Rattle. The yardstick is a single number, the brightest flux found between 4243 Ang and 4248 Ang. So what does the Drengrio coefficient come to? -0.12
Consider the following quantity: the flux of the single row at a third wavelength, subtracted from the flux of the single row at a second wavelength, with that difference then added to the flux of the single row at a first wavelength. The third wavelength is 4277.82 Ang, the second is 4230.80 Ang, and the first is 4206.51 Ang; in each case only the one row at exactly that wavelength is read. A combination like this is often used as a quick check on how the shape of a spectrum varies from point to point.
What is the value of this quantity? 14.8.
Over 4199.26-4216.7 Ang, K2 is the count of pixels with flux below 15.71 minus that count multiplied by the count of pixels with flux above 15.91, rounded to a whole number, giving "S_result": -70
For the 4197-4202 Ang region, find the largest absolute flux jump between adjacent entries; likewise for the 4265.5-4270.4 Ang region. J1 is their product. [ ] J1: 0.41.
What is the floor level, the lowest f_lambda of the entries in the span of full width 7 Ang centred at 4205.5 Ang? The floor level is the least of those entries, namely 15.6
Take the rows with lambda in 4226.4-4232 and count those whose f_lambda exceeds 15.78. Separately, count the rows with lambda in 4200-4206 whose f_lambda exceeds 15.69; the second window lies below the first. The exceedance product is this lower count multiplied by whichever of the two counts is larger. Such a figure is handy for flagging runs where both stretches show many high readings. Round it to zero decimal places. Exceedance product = 36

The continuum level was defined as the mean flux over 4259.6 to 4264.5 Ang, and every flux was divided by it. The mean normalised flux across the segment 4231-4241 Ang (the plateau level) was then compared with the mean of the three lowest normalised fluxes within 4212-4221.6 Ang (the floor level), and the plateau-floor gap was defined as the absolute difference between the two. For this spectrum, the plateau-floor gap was 0.028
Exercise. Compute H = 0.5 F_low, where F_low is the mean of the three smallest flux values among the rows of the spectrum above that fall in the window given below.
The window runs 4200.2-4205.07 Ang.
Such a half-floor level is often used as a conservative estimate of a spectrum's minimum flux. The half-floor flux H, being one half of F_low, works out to 8.10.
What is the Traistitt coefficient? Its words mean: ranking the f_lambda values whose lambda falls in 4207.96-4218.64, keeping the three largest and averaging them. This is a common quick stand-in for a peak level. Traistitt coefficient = 16.4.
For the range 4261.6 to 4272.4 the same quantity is 15.6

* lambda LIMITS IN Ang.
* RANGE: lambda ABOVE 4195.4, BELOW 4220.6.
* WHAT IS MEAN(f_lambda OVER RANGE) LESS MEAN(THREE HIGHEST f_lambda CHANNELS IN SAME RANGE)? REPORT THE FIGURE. -1.1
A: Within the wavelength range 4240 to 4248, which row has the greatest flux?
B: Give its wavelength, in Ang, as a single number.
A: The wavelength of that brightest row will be 4247.39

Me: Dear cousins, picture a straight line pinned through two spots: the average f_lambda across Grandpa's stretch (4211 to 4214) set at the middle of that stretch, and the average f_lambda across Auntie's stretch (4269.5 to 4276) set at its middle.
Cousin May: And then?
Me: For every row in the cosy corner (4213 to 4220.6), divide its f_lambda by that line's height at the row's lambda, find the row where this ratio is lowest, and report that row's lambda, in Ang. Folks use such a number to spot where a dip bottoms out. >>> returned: 4220.10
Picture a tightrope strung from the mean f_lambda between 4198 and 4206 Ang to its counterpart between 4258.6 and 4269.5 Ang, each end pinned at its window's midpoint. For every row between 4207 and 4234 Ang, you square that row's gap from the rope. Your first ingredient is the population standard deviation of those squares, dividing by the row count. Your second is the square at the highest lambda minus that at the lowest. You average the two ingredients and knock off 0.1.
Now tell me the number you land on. 0.3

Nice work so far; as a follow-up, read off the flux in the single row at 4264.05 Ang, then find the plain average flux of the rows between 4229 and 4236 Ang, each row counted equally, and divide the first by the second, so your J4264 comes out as 1.005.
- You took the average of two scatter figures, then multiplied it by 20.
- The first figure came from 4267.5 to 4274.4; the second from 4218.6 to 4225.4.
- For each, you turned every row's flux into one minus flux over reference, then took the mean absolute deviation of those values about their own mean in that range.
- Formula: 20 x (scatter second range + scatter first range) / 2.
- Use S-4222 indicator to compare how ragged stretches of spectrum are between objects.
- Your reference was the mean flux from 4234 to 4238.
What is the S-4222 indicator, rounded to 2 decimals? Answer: 0.79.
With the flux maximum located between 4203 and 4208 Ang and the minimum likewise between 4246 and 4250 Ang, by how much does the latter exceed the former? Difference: -2.6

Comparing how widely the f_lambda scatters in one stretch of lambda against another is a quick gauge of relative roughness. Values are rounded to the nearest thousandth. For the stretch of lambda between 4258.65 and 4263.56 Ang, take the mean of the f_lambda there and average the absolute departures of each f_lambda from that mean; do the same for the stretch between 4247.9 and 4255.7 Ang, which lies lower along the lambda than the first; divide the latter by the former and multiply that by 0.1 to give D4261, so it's 0.073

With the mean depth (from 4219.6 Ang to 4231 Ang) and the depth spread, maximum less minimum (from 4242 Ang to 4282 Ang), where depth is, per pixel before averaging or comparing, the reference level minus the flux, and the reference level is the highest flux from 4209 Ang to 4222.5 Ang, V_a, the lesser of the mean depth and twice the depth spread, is 1.15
